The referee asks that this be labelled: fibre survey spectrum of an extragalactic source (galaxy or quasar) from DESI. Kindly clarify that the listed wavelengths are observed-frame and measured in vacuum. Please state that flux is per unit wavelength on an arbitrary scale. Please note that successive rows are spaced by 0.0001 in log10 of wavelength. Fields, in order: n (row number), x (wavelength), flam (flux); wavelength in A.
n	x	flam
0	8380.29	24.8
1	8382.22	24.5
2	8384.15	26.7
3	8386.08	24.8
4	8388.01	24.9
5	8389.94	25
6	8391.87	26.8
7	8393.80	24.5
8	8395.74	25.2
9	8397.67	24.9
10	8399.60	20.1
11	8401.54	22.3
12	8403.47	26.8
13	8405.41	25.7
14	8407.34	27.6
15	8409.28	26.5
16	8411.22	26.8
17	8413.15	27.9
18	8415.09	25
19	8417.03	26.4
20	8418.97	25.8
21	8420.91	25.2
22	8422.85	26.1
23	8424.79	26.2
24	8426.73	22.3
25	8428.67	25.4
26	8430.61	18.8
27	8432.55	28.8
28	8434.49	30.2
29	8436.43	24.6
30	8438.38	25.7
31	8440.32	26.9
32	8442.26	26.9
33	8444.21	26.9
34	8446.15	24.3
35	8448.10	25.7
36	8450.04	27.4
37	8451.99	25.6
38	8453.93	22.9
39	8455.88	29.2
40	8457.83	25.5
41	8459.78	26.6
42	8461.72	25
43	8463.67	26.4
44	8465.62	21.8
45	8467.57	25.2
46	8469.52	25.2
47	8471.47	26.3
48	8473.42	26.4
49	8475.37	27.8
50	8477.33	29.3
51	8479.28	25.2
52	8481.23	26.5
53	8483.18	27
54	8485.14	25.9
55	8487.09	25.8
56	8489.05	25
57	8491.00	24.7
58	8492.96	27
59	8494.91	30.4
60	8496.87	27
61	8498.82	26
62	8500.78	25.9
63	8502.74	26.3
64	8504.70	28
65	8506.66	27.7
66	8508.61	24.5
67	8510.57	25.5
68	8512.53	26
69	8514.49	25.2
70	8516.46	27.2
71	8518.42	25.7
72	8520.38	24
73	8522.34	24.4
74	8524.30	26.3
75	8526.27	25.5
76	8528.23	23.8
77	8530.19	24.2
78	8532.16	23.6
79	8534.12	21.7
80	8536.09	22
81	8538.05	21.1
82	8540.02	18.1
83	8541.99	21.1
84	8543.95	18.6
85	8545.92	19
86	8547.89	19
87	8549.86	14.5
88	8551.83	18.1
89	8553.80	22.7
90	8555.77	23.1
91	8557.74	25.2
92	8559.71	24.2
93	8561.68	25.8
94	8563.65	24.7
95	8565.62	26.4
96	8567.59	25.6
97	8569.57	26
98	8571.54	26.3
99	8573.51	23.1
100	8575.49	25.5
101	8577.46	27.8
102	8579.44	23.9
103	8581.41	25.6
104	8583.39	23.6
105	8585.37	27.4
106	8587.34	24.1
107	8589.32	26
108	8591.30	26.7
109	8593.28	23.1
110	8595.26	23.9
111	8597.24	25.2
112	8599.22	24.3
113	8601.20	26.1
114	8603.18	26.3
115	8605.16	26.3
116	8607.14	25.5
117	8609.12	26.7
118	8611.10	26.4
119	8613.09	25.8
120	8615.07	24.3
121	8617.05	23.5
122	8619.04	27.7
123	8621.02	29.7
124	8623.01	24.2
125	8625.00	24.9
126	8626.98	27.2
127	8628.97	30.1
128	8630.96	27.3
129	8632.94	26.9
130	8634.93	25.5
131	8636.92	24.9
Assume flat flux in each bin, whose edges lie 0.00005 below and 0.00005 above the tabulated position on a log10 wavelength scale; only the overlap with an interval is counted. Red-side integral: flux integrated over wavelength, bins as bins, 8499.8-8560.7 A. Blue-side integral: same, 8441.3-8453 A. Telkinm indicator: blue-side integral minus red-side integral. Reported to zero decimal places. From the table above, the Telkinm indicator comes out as -1113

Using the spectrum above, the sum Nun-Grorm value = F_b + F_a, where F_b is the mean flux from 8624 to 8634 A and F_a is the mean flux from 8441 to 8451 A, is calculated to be 53.5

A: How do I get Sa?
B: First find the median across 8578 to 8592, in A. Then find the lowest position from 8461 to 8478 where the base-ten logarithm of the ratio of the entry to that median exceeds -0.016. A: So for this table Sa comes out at 8461.72 A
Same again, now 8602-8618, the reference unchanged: 8603.18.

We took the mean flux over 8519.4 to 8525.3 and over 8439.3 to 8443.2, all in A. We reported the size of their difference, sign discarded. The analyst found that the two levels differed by 2.0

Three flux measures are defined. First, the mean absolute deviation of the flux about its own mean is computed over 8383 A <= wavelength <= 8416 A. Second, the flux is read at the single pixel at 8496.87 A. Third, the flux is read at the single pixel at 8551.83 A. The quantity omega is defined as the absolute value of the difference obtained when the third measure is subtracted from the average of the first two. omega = 3.9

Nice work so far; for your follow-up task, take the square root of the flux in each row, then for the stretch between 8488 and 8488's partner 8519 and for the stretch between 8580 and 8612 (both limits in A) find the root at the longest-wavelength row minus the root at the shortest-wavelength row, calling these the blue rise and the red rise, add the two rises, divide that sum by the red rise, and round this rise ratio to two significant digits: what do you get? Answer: 1.9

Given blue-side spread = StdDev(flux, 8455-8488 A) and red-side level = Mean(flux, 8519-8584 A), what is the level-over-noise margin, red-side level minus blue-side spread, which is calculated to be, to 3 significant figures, 21.5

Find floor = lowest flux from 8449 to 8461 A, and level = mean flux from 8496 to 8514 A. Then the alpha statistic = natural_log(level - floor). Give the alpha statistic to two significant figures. 1.2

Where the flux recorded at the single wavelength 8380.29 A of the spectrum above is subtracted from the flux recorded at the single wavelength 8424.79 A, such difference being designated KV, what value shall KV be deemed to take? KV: 1.4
